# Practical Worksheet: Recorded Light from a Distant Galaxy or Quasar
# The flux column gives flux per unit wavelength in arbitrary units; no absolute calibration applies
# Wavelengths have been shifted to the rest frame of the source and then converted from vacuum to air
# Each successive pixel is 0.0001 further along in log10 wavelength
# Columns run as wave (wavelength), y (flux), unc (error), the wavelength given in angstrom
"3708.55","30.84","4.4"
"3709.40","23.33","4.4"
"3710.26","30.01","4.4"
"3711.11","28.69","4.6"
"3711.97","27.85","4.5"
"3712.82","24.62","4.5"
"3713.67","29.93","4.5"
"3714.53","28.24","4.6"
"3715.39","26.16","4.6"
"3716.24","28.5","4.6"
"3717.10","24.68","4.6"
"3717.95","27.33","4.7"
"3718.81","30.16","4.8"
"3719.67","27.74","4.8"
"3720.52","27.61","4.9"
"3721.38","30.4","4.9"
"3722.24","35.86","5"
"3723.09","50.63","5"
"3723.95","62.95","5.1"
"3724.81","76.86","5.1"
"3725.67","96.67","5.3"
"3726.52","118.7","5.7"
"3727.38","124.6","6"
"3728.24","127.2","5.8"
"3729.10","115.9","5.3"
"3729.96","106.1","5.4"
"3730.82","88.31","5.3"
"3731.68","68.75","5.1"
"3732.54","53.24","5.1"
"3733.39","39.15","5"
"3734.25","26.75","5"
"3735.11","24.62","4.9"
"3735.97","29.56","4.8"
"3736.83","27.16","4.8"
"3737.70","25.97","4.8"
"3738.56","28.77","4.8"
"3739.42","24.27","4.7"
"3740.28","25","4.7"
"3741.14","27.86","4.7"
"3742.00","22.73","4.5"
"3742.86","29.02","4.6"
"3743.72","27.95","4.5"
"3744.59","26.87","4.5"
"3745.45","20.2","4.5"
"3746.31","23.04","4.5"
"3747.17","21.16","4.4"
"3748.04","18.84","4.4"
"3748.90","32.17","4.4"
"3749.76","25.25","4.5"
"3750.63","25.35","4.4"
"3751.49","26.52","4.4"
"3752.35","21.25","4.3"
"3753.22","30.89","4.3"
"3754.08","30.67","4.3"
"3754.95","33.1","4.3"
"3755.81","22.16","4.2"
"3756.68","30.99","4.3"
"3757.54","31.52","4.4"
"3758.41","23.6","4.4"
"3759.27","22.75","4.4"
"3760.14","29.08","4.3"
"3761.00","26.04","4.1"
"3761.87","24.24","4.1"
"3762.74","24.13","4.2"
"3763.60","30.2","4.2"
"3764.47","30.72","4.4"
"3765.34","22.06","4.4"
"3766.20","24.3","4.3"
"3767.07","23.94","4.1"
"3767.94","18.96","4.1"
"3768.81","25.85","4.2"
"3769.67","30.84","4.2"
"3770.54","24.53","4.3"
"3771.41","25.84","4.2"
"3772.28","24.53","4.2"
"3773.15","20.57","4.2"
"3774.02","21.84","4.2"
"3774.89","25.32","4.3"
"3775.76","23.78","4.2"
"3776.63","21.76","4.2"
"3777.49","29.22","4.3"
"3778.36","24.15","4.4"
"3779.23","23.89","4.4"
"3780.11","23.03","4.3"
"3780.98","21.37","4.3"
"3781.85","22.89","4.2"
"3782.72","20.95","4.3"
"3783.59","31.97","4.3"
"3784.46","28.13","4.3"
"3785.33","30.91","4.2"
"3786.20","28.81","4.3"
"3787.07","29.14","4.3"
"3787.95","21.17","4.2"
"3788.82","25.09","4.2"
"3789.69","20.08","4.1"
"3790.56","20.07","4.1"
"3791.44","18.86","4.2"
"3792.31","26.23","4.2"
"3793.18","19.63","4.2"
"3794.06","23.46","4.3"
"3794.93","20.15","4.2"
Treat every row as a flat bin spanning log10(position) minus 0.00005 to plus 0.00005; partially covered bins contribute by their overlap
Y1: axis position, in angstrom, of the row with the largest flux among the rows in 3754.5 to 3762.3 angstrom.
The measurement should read 3754.95 angstrom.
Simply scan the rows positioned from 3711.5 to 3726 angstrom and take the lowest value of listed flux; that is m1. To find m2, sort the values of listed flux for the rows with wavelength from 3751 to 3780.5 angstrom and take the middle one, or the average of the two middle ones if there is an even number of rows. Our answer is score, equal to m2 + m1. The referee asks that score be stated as 49.0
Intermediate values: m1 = 24.62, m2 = 24.4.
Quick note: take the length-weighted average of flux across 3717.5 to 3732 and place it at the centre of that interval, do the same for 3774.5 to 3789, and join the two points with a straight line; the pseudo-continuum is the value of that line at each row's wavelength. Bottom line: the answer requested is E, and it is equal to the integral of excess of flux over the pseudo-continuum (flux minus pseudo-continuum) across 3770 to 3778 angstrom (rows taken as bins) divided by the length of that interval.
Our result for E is -7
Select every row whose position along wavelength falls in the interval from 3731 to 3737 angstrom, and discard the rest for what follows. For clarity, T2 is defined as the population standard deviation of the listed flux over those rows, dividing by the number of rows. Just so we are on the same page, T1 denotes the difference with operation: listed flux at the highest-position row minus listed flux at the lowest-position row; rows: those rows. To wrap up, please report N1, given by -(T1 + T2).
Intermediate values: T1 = -42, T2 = 15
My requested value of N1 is 26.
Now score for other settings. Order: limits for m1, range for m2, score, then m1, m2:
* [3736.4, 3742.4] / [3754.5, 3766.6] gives 47.9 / 22.73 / 25.2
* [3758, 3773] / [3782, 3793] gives 44.6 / 18.96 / 25.7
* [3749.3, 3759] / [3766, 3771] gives 45.7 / 21.25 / 24.4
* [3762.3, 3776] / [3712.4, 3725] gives 47.5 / 18.96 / 28.5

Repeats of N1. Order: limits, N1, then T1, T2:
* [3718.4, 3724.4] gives -45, 33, 13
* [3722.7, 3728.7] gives -105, 77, 29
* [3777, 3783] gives 6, -8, 3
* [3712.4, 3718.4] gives -5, 3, 2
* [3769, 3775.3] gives 2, -6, 3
